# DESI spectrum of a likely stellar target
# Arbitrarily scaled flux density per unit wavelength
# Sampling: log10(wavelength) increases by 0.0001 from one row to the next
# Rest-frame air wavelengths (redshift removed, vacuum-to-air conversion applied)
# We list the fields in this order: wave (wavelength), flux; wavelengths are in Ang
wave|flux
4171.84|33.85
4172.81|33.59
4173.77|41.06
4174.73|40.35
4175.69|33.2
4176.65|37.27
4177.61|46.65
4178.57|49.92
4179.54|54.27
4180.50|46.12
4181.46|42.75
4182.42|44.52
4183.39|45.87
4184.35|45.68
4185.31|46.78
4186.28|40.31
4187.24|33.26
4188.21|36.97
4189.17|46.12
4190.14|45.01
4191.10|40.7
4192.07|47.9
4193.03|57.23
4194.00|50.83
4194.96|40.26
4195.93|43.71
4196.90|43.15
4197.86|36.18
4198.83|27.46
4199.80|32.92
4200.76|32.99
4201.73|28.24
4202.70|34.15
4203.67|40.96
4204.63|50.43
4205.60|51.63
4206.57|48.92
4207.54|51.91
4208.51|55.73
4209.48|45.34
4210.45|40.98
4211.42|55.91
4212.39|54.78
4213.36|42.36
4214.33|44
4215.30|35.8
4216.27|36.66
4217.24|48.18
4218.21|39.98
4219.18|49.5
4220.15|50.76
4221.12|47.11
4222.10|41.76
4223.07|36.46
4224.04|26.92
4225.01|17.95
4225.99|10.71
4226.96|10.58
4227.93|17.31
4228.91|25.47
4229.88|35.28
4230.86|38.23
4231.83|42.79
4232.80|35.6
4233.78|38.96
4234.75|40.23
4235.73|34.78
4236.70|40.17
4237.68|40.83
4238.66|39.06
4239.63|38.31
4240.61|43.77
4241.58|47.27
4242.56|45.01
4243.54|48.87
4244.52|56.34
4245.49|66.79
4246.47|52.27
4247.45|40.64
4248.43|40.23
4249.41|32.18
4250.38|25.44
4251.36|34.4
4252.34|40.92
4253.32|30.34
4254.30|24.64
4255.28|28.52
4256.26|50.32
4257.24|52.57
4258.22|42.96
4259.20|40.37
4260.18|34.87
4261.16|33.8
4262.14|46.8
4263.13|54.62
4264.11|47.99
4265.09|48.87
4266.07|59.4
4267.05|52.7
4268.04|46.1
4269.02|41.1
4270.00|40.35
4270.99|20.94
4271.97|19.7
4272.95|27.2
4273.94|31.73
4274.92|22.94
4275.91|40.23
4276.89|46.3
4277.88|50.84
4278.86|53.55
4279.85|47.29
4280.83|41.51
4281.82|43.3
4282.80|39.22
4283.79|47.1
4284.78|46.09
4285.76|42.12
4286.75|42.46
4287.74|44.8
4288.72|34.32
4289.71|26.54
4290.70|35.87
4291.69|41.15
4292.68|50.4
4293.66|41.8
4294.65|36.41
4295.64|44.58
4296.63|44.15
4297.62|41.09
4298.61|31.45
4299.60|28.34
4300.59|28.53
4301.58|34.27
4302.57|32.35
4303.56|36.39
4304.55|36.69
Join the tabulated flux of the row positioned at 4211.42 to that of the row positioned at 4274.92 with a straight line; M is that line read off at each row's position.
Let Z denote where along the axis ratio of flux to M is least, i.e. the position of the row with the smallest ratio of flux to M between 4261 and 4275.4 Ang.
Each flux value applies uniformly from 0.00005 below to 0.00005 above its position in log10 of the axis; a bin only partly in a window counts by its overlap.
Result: 4271.97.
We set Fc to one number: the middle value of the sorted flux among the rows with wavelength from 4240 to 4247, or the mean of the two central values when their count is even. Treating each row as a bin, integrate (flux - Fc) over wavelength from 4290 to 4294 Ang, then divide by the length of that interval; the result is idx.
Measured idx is -7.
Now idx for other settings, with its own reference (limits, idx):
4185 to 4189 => -9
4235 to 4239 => -10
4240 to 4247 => 2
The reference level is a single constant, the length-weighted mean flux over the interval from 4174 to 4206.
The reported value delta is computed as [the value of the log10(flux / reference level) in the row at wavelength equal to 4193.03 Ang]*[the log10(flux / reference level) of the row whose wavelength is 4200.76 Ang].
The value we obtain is -0.014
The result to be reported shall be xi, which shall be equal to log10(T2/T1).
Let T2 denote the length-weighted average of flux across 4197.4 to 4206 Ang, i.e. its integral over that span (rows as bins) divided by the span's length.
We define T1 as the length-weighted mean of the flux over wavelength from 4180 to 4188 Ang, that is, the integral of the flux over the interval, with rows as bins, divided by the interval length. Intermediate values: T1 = 43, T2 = 37.1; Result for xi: -0.06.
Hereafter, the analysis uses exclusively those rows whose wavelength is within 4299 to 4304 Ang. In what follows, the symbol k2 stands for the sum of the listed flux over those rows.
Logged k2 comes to 160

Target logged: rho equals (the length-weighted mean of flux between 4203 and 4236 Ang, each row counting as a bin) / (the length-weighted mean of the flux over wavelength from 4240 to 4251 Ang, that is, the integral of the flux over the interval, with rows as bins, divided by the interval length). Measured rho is 0.875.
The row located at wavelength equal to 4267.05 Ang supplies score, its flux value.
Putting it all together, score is 52.7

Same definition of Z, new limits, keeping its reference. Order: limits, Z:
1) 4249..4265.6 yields 4250.38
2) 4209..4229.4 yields 4226.96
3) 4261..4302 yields 4271.97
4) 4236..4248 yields 4239.63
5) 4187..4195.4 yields 4187.24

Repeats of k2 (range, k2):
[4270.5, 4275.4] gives 123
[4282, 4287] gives 217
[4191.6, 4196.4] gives 240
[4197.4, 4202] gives 158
